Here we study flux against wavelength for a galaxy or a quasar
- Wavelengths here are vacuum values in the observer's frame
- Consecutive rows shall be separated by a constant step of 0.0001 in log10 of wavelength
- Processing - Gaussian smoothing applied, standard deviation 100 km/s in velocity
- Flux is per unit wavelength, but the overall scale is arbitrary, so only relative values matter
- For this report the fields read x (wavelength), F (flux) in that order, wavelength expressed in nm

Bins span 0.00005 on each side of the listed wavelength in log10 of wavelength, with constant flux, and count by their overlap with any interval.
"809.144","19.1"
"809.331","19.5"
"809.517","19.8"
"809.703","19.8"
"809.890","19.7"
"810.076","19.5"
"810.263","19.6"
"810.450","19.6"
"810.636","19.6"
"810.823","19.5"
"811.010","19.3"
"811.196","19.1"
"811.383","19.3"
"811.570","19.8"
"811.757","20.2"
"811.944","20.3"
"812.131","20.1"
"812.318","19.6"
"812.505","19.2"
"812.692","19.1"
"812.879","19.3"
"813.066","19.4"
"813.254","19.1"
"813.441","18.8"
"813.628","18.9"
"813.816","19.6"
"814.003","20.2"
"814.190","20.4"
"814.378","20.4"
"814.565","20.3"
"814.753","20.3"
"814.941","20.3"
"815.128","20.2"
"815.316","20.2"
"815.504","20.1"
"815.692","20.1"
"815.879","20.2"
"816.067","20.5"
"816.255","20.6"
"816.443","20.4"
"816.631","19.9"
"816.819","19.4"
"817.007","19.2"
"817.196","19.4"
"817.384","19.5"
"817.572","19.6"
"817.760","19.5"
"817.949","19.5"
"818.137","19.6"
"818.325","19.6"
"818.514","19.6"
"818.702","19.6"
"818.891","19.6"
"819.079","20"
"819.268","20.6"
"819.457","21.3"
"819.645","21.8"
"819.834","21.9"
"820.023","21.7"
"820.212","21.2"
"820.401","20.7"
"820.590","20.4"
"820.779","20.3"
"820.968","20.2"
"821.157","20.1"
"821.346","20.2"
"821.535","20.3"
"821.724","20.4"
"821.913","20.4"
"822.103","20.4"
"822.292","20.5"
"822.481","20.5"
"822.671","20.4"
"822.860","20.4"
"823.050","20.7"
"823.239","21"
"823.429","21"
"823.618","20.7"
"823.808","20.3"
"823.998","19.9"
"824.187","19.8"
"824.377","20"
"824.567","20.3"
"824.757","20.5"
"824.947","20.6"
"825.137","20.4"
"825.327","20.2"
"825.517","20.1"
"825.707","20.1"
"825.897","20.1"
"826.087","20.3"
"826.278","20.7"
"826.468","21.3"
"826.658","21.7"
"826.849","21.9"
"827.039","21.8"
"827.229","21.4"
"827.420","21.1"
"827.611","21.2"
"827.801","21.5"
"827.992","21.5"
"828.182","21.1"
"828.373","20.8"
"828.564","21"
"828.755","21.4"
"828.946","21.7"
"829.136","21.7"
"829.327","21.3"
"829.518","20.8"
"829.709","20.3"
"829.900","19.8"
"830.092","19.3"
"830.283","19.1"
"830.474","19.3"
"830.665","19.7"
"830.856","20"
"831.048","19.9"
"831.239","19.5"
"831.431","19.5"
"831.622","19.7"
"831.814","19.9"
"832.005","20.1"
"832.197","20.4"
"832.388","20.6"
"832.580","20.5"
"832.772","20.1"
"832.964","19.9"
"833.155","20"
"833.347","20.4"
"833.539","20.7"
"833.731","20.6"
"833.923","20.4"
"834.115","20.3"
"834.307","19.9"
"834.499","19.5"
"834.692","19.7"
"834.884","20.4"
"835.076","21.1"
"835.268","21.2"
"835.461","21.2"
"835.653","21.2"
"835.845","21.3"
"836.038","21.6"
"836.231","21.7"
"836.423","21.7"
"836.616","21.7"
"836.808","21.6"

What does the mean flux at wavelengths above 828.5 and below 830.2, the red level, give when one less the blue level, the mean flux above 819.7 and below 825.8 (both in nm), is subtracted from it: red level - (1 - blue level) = 40.3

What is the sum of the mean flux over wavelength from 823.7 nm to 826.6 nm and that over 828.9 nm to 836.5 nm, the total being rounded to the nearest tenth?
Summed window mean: 40.7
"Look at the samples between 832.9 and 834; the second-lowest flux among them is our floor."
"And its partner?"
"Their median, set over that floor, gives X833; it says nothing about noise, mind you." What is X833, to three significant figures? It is 1.02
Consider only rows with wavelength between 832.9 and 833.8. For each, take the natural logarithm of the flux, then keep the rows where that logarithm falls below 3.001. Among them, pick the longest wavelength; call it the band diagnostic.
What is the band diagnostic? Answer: 833.155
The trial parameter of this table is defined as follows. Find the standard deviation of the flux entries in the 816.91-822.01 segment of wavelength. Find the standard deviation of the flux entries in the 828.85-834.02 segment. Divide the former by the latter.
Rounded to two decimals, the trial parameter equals 1.16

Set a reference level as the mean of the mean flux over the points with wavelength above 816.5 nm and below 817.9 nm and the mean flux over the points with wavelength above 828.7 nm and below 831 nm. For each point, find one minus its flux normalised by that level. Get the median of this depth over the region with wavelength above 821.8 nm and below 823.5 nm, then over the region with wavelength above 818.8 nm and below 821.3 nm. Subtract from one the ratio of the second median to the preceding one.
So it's -0.2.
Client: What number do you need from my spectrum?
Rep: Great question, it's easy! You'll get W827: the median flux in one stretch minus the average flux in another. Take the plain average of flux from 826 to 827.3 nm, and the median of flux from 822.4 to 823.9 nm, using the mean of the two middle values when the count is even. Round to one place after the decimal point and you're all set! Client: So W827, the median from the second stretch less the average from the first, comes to -0.7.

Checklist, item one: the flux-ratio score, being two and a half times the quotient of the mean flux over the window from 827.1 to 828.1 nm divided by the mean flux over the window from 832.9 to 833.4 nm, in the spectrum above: 2.65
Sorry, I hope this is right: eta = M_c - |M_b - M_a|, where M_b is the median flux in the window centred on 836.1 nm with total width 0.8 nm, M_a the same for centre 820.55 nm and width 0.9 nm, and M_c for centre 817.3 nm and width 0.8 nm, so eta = 18.2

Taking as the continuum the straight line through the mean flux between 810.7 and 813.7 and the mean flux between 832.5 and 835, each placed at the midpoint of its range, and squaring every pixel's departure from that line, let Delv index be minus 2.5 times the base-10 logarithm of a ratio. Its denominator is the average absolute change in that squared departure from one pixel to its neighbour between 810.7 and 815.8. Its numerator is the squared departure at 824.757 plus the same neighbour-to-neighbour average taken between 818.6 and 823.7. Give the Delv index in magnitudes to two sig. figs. -1.8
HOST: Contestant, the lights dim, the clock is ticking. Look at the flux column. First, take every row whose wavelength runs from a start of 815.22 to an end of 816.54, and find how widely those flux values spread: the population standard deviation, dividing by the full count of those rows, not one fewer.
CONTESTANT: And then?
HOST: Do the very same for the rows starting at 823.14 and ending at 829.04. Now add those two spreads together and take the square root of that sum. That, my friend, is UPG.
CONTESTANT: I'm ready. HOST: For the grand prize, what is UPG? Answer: 0.89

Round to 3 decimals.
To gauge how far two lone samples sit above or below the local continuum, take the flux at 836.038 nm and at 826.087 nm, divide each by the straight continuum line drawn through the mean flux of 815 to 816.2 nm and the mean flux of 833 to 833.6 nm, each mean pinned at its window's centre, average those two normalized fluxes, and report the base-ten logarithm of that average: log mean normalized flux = 0.013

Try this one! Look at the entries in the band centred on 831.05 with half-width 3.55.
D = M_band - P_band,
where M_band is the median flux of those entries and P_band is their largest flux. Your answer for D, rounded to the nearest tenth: -1.4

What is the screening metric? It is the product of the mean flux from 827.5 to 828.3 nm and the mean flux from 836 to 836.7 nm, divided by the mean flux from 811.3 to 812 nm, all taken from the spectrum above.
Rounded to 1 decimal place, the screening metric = 23.2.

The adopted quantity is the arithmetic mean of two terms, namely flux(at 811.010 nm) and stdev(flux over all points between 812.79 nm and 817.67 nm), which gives 9.9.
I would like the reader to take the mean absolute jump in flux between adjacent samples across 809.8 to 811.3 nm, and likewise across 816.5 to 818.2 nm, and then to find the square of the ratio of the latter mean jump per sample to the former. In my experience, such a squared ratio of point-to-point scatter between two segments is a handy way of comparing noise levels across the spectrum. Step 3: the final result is 2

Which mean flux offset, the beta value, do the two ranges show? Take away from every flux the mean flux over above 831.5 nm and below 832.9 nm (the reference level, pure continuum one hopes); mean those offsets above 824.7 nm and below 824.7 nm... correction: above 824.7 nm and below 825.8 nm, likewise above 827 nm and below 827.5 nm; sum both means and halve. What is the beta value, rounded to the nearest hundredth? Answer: 0.69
